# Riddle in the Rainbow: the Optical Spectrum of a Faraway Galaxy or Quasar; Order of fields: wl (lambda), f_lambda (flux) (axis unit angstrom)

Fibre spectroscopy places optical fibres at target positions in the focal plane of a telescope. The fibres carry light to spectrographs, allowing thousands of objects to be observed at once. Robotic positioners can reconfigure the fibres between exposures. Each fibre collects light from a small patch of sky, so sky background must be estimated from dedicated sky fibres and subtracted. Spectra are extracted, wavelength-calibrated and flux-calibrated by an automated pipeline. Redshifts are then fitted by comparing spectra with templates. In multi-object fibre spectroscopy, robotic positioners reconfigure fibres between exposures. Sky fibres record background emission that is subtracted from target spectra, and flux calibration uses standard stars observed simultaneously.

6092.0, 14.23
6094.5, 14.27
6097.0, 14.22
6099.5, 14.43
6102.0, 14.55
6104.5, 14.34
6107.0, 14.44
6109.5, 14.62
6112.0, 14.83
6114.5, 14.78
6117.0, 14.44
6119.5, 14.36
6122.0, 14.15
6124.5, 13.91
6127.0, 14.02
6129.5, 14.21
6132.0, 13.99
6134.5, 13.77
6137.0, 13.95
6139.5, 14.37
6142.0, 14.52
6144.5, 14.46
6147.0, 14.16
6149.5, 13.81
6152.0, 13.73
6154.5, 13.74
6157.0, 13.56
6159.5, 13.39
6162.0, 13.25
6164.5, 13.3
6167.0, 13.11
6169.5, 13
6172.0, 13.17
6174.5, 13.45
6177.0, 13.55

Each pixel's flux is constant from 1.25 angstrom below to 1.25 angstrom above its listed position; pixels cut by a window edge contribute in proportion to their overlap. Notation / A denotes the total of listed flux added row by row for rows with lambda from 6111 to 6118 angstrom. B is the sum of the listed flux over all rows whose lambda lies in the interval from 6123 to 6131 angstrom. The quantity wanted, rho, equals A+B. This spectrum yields 86.2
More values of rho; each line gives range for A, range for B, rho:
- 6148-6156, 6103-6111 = 84.7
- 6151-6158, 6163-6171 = 80.4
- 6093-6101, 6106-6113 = 86.8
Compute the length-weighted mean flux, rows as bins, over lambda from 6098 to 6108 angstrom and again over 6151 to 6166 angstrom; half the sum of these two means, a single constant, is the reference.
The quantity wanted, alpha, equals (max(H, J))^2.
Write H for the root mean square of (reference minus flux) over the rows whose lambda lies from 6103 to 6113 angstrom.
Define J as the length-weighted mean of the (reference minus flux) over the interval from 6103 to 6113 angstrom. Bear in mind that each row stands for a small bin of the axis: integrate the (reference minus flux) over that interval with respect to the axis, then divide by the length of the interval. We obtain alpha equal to 0.39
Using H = 0.63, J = -0.59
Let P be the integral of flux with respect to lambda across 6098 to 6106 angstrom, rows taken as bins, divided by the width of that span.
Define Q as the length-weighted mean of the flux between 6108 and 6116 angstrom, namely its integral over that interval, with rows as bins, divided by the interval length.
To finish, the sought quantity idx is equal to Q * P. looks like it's 213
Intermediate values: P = 14.4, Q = 14.7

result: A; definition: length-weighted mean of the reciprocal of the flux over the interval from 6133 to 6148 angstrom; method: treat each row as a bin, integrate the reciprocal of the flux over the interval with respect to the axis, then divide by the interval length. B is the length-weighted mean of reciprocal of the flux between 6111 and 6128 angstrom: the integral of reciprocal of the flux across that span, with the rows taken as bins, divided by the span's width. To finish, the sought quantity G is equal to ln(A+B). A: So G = -1.97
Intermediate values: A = 0.0704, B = 0.0697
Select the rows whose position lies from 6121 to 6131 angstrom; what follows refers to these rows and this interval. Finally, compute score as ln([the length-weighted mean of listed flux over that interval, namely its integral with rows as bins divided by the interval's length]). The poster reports 2.64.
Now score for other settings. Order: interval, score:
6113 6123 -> 2.67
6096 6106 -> 2.67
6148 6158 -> 2.62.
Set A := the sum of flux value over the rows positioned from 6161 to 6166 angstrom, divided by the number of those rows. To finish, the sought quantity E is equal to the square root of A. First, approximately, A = 13.3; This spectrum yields 3.64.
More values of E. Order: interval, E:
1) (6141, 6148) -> 3.79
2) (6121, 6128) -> 3.75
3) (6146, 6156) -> 3.72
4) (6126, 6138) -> 3.74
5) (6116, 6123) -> 3.78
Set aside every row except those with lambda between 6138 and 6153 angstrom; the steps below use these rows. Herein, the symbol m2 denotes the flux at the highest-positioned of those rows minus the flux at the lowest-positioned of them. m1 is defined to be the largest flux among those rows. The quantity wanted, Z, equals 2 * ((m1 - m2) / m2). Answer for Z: -47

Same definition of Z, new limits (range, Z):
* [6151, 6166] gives -66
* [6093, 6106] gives 414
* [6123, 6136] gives -205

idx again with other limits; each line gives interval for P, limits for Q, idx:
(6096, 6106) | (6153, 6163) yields 194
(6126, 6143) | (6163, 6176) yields 186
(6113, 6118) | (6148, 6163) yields 199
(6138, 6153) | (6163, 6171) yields 186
